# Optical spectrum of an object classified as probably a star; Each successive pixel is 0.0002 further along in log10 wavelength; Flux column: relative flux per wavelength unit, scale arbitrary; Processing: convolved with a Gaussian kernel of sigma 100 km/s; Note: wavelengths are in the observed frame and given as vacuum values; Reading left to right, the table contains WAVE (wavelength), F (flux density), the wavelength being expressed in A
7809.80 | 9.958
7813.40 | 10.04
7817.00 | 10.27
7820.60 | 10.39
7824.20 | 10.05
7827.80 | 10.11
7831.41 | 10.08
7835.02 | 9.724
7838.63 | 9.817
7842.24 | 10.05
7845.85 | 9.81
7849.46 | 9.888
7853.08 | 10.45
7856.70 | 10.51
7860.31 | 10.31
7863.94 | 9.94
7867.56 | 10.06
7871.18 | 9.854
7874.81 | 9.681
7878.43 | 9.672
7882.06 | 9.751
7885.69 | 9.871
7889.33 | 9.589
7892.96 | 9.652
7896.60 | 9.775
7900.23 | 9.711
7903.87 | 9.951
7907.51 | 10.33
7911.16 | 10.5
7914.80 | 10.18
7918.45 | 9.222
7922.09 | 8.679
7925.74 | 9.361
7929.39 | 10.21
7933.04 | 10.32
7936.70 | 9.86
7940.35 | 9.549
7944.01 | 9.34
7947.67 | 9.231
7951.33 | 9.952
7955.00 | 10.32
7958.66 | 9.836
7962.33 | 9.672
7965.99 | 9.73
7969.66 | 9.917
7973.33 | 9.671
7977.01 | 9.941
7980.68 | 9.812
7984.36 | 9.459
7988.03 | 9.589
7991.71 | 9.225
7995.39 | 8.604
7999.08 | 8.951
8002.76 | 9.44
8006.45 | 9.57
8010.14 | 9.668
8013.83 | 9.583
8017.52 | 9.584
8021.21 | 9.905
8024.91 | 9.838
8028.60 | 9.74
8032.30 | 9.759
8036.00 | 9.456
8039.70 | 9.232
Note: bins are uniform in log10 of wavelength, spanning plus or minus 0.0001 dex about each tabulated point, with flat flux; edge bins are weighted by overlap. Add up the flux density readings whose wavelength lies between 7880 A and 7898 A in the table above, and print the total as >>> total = 48.6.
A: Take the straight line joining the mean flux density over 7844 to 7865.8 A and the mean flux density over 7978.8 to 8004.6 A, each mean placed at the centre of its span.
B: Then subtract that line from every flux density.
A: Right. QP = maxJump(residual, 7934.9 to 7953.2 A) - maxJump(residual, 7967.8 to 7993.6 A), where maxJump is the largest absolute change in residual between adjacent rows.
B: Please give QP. 0.40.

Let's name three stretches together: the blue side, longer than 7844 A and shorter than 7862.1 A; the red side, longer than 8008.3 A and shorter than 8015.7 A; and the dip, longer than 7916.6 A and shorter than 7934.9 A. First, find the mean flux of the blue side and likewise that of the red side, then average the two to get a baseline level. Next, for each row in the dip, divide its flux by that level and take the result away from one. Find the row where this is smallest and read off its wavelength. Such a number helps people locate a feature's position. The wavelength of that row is 7933.04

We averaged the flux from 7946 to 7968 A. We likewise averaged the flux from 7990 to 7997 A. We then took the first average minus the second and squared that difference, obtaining 0.77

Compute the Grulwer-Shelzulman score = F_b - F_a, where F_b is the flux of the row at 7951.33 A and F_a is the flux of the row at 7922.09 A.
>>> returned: 1.3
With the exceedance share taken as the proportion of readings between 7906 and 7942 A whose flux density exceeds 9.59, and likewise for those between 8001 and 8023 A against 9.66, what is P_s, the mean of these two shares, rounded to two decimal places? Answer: 0.47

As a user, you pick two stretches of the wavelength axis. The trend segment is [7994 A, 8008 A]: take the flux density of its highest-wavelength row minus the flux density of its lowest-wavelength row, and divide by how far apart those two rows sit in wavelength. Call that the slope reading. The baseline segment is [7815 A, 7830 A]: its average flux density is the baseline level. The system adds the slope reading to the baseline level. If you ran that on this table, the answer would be 10.3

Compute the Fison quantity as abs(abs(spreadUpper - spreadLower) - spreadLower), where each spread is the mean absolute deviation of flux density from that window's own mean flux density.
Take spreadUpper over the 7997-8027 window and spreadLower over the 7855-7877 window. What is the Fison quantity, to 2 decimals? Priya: 0.19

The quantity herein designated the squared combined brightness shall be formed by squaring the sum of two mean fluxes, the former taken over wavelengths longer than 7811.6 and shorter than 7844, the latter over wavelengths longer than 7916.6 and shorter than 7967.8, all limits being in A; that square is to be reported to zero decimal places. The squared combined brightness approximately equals 389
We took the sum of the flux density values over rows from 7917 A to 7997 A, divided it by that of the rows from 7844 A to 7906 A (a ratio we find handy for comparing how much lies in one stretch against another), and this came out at 1.3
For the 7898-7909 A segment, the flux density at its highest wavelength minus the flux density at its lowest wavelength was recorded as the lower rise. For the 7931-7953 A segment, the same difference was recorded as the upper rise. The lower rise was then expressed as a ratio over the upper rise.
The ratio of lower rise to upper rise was -1.7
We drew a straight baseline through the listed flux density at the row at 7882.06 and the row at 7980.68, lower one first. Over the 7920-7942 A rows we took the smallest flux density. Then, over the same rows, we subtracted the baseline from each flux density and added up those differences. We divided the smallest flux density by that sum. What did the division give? -12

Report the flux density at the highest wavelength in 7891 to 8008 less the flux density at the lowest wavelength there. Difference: -0.08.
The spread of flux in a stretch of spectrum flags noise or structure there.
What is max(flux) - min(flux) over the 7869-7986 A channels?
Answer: 1.82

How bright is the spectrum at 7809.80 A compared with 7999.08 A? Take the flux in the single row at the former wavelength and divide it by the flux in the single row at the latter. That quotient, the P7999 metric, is 1.11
